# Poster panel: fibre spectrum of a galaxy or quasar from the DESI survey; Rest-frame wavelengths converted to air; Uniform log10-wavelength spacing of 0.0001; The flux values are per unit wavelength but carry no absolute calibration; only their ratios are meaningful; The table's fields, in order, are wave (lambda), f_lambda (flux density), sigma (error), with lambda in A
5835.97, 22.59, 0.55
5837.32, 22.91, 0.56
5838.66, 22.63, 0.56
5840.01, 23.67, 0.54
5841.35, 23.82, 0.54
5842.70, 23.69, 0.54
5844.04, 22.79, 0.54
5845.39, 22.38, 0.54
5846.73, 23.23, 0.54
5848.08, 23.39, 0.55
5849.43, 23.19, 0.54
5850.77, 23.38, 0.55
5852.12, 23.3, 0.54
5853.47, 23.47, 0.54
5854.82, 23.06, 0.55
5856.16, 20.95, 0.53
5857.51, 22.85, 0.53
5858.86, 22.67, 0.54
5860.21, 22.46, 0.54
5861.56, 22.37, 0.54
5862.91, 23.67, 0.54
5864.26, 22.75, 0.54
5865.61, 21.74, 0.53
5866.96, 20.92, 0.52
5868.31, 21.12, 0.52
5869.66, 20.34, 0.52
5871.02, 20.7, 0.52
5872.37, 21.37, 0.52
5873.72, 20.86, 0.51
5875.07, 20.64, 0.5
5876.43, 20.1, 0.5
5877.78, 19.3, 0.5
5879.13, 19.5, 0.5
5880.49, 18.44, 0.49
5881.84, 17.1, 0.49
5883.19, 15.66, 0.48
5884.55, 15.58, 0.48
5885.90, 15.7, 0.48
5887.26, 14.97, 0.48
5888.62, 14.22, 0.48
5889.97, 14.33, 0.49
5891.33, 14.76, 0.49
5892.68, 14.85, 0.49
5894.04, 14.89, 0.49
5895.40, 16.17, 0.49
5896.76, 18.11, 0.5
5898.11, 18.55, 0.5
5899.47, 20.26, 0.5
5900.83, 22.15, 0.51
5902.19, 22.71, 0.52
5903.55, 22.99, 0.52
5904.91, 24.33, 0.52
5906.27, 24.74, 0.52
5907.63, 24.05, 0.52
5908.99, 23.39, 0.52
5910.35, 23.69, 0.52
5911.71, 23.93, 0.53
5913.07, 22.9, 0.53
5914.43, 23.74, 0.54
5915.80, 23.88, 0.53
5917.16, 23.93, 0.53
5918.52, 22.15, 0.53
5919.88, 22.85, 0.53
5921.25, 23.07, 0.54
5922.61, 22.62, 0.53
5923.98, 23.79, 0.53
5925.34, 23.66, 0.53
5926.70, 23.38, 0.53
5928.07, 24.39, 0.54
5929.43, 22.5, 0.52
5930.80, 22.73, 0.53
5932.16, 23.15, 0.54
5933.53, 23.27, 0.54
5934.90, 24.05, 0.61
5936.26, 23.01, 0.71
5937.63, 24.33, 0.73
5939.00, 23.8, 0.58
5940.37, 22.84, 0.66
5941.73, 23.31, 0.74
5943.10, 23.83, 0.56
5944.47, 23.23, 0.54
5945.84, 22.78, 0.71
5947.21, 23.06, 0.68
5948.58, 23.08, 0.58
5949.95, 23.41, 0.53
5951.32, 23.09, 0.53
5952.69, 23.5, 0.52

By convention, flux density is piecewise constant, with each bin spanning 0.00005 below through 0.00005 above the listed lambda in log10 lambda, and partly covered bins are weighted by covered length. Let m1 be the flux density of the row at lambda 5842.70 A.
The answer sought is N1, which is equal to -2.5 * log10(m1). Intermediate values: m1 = 23.69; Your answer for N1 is -3.436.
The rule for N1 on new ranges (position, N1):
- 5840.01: -3.435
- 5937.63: -3.465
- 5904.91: -3.465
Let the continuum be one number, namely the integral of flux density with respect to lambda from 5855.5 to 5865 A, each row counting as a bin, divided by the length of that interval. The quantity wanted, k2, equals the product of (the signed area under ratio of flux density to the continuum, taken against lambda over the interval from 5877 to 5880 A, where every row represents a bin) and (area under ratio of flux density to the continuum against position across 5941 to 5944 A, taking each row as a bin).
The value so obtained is 8.1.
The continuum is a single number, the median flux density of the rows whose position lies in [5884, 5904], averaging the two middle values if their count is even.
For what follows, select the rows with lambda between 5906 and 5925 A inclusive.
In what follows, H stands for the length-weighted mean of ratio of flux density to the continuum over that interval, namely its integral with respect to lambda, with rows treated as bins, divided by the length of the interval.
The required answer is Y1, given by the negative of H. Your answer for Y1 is -1.49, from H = 1.494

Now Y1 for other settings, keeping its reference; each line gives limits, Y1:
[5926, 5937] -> -1.49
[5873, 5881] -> -1.26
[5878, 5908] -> -1.17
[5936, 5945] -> -1.50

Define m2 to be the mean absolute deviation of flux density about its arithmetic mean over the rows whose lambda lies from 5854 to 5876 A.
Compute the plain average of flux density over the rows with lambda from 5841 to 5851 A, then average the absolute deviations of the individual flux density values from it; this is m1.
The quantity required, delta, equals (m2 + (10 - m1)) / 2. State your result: 5.3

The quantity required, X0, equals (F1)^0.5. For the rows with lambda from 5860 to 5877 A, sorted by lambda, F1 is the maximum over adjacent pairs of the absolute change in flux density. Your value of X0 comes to 1.14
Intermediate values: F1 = 1.3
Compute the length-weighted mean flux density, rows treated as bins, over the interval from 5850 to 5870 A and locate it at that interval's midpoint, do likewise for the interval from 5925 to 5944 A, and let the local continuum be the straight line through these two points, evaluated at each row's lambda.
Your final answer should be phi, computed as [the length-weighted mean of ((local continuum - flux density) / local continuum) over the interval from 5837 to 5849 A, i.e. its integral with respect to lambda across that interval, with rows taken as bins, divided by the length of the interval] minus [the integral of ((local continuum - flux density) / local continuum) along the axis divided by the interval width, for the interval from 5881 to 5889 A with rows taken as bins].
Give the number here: -0.36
